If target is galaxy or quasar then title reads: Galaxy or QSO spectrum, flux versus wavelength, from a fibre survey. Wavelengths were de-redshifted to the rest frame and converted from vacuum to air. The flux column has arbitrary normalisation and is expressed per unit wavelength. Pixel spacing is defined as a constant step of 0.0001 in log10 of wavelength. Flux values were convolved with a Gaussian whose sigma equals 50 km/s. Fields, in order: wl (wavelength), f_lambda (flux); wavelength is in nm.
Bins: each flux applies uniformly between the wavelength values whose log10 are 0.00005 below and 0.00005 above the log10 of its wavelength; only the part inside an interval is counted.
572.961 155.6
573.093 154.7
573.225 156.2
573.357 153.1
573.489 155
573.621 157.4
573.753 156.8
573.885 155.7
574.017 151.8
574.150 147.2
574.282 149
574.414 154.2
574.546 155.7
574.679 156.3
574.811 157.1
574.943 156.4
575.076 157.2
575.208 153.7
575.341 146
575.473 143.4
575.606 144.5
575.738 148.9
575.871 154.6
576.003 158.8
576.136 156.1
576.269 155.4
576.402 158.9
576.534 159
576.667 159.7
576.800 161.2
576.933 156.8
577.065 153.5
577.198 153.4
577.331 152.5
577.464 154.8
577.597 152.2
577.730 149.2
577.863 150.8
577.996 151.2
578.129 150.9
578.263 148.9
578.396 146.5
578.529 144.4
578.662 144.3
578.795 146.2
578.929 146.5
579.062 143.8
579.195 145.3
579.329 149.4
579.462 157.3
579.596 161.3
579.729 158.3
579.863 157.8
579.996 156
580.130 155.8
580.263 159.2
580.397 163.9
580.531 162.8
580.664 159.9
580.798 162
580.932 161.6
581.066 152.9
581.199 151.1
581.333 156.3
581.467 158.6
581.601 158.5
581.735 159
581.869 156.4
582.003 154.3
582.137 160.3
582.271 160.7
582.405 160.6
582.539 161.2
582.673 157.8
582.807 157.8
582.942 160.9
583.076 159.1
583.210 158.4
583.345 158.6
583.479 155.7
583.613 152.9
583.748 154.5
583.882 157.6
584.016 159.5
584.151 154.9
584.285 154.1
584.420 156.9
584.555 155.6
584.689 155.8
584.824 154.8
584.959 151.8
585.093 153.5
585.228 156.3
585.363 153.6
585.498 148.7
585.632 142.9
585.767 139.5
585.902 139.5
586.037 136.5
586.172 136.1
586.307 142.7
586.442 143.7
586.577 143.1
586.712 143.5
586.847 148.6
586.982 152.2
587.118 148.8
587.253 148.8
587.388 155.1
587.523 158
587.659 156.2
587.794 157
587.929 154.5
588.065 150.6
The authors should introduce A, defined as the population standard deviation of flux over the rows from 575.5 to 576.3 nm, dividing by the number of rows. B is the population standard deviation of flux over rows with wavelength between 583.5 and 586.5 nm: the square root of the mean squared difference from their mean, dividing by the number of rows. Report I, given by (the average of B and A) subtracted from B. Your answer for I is 1.2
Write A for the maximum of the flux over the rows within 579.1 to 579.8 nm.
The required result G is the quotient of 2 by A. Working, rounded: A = 161.3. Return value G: 0.0124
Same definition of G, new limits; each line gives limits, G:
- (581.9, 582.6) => 0.0124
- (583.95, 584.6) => 0.0125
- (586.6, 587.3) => 0.0131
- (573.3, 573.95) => 0.0127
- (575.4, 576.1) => 0.0126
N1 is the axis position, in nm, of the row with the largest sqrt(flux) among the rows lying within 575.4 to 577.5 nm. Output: 576.800 nm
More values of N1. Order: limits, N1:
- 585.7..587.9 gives 587.523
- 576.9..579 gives 576.933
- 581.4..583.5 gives 582.539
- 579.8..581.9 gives 580.397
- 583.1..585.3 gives 584.016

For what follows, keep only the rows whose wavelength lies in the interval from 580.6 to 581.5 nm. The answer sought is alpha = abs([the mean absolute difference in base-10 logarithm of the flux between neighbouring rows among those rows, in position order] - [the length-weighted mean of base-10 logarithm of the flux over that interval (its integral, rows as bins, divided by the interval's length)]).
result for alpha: 2.187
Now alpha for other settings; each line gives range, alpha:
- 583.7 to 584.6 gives 2.187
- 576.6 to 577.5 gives 2.187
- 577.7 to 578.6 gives 2.168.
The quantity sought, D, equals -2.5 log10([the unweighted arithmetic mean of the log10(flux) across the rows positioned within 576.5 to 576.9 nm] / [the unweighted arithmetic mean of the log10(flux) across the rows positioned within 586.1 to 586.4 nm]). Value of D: -0.030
